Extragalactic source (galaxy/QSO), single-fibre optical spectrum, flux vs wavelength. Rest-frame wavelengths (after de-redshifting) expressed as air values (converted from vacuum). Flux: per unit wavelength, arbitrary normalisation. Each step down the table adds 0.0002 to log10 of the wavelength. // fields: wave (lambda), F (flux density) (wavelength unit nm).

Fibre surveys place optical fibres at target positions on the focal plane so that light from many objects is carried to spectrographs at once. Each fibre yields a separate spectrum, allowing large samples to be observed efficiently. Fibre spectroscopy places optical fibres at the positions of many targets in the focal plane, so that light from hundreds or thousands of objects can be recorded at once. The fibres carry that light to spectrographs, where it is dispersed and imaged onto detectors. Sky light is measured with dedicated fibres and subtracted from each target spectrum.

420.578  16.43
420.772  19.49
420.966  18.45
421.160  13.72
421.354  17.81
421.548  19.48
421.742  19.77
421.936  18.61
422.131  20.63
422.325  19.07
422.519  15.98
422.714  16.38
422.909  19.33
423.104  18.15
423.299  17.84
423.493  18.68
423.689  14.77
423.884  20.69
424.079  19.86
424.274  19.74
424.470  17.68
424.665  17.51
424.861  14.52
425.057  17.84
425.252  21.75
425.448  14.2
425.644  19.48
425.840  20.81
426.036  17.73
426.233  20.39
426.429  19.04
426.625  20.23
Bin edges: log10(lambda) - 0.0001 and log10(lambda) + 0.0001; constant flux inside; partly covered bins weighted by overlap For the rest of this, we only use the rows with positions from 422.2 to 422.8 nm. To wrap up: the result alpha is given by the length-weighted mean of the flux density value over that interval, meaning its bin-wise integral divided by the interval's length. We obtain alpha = 17.3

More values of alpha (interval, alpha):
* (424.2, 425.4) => 18.0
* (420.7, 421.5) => 17.4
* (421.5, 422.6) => 19.0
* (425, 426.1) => 18.7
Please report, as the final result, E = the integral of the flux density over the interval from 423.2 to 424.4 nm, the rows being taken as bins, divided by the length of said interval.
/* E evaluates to 18.6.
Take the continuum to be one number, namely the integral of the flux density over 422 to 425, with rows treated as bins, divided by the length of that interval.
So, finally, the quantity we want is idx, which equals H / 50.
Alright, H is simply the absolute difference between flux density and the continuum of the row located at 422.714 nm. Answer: 0.03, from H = 1.7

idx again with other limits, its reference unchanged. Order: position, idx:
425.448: 0.08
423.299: 0.00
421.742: 0.03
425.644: 0.03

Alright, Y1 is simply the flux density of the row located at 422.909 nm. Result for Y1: 19.33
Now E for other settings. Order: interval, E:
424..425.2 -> 18.0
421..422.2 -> 18.3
